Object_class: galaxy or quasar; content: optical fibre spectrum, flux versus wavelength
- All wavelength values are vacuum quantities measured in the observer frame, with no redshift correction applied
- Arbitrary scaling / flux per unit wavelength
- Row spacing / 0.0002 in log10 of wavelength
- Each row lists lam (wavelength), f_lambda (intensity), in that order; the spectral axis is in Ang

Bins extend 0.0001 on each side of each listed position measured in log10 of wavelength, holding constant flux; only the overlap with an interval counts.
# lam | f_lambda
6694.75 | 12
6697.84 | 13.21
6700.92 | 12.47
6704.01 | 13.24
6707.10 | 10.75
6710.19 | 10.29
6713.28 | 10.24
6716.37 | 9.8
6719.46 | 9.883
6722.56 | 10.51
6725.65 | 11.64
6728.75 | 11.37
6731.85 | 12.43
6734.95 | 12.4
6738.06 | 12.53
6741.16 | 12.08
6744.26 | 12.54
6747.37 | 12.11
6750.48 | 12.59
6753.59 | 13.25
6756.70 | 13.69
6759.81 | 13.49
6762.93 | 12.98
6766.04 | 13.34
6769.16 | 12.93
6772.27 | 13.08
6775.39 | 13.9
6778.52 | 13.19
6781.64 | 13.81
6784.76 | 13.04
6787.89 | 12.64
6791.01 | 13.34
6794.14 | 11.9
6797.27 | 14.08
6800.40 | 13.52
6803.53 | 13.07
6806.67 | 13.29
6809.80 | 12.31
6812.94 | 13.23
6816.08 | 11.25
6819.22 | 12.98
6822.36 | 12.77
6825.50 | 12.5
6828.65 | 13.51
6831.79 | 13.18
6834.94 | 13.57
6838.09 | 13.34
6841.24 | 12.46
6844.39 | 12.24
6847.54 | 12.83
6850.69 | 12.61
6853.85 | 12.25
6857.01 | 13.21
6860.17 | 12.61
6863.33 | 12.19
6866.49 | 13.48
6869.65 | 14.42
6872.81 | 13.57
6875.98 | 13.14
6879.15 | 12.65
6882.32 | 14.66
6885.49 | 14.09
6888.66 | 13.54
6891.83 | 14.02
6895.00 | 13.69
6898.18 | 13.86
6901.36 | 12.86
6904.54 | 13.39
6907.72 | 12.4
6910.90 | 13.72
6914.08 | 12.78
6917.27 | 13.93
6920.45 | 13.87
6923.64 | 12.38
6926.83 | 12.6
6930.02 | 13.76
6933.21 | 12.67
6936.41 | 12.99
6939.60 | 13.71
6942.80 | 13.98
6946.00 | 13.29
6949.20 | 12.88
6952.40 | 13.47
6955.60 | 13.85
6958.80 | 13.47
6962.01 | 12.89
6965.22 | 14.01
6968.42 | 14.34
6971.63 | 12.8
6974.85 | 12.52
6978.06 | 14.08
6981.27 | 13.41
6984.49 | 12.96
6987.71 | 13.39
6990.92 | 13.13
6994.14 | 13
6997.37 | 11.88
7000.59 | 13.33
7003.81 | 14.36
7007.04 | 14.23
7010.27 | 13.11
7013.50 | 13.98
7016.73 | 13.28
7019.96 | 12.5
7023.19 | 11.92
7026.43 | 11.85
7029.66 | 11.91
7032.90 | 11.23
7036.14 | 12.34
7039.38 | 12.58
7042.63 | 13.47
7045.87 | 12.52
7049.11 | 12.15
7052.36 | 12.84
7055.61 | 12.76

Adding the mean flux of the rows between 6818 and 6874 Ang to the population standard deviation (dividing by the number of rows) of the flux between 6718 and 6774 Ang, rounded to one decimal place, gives 14.0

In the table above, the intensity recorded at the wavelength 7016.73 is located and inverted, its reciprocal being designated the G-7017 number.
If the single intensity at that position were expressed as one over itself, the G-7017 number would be 0.075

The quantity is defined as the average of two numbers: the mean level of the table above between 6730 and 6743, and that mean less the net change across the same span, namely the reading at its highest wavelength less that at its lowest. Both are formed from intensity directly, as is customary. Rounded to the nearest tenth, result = 12.5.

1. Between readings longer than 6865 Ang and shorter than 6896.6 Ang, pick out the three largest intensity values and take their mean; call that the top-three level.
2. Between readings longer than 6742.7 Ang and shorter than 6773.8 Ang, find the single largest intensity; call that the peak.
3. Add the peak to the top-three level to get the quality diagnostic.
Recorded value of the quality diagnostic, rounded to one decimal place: 28.1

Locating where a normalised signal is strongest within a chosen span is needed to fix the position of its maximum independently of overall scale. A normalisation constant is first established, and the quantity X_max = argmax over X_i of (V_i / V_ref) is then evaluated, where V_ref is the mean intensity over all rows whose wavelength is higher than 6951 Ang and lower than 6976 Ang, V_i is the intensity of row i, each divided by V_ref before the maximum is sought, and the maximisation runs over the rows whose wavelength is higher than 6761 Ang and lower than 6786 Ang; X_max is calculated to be 6775.39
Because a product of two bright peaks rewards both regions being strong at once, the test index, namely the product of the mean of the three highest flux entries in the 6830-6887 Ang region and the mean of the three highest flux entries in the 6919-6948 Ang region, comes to 200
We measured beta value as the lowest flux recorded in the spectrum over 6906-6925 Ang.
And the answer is 12.38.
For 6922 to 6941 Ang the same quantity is 12.38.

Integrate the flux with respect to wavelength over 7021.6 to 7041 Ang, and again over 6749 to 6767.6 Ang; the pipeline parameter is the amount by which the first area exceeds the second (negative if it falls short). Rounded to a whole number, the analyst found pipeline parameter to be -14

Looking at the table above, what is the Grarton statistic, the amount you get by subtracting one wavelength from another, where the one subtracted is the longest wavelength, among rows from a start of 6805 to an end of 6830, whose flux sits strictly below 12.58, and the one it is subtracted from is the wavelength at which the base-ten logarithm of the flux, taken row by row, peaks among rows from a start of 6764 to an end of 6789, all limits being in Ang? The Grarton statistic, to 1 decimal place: -50.1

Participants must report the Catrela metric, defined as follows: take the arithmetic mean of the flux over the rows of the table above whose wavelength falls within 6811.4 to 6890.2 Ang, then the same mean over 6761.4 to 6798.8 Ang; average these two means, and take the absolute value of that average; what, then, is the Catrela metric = 13.1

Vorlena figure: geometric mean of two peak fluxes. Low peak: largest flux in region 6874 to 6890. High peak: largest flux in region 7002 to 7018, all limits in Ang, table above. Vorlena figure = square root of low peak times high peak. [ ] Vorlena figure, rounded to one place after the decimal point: 14.5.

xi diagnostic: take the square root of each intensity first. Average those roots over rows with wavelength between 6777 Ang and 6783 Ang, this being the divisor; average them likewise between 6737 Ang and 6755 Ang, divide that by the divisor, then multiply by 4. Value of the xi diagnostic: 3.85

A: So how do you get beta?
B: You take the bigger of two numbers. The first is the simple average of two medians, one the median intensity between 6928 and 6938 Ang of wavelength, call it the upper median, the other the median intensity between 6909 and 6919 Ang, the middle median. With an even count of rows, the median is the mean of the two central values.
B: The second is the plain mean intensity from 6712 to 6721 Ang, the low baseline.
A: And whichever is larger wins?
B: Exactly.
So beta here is 13.4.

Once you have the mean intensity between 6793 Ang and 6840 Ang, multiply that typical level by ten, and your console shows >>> 130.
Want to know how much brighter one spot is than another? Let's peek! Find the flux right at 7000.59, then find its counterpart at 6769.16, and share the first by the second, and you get 1.0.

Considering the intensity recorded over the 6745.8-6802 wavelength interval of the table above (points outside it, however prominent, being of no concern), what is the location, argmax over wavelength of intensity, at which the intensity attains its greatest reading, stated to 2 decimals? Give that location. 6797.27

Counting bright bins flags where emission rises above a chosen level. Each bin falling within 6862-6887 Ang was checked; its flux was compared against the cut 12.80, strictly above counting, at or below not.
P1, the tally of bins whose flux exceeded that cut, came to 6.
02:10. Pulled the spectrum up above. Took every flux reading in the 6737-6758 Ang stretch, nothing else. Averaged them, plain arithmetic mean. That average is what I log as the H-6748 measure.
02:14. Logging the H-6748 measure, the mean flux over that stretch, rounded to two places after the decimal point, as 12.68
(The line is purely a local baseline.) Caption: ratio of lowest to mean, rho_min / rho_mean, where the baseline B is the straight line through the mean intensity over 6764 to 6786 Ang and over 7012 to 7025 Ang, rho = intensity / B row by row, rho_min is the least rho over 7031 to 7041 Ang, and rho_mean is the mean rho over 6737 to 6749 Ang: 0.95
